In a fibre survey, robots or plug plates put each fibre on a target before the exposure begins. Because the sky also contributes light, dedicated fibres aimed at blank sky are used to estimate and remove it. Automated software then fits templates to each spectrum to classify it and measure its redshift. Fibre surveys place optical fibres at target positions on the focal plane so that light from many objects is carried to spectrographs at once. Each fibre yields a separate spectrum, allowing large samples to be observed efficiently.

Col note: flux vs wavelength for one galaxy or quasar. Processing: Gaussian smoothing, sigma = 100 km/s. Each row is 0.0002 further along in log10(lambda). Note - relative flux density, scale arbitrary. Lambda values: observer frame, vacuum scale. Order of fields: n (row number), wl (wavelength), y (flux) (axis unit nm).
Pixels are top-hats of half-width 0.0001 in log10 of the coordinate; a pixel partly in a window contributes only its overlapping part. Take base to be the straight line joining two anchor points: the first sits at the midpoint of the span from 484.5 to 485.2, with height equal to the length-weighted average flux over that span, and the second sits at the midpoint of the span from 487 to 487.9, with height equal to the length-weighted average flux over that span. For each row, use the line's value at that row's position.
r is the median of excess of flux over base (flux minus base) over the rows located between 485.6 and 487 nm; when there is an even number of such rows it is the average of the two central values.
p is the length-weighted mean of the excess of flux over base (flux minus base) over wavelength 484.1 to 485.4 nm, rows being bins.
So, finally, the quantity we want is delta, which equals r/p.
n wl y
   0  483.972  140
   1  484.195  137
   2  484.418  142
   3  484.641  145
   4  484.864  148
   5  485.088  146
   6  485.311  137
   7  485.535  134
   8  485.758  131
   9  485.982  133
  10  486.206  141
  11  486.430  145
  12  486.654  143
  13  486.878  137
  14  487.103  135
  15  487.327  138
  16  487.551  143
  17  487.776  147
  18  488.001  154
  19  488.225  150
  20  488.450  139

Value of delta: 1.0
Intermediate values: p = -4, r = -3.8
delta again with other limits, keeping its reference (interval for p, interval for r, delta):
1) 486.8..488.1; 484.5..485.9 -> -3.6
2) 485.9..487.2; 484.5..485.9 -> 1.4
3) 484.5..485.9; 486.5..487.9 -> 0.3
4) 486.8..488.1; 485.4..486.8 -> -4.9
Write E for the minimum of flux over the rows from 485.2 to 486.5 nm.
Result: 131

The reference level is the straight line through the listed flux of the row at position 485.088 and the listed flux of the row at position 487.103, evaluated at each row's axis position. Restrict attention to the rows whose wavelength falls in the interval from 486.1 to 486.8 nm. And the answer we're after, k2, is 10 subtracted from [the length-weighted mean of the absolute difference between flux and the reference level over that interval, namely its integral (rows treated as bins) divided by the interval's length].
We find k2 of -5.82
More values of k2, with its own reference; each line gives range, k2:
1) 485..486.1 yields -2.51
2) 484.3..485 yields -6.09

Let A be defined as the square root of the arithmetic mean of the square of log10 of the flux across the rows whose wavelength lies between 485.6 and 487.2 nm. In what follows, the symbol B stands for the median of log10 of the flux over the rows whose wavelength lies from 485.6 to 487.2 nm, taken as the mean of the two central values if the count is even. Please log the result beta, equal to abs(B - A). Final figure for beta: 0.0025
